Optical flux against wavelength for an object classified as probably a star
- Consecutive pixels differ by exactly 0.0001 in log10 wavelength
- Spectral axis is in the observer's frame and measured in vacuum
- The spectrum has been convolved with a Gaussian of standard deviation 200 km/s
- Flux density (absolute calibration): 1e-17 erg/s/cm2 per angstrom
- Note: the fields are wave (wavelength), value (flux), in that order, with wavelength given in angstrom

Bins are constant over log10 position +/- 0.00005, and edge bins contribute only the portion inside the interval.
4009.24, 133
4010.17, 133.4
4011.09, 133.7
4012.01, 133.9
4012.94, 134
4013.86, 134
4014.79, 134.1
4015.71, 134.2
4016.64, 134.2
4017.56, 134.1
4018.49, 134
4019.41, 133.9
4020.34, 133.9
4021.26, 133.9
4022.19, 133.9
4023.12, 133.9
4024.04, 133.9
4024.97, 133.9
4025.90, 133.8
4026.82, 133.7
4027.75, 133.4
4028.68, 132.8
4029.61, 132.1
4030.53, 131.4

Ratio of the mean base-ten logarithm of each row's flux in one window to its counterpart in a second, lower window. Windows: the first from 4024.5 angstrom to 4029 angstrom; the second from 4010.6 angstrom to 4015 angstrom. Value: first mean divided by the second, 0.999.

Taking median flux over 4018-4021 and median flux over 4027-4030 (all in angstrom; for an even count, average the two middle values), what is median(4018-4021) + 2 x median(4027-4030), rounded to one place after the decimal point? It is 399.5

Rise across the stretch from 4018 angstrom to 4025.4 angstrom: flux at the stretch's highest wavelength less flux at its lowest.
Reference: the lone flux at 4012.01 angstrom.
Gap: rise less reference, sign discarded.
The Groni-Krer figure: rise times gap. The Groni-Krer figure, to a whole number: -13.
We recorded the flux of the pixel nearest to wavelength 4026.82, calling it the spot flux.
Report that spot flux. 133.7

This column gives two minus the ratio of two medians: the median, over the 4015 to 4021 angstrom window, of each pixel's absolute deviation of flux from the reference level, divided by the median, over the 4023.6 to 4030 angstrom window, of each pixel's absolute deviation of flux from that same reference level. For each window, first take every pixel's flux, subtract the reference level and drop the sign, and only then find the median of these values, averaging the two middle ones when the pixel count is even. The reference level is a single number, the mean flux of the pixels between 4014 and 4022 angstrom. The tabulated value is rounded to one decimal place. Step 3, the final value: 1.6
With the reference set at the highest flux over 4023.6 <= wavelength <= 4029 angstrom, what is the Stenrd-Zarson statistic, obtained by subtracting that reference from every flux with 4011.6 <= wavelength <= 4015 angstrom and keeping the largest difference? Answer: 0.20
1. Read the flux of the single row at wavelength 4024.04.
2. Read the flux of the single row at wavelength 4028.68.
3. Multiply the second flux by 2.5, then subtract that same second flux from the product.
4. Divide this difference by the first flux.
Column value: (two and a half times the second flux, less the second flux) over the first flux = 1.49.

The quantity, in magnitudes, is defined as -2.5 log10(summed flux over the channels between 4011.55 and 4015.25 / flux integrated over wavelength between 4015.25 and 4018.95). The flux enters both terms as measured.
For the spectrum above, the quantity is -0.084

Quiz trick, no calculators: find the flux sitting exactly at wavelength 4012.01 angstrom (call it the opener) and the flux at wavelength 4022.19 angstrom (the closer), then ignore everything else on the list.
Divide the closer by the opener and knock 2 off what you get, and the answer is -1.00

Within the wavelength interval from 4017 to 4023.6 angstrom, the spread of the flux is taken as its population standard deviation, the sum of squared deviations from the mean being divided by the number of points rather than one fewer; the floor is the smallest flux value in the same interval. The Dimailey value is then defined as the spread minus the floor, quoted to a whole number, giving -134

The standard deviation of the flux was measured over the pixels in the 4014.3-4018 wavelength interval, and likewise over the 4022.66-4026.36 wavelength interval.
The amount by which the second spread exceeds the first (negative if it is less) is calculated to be -0.01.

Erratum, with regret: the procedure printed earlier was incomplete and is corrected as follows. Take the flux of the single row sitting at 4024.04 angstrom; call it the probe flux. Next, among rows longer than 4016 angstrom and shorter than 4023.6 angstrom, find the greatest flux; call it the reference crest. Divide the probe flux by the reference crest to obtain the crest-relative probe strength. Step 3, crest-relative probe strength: 1.00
